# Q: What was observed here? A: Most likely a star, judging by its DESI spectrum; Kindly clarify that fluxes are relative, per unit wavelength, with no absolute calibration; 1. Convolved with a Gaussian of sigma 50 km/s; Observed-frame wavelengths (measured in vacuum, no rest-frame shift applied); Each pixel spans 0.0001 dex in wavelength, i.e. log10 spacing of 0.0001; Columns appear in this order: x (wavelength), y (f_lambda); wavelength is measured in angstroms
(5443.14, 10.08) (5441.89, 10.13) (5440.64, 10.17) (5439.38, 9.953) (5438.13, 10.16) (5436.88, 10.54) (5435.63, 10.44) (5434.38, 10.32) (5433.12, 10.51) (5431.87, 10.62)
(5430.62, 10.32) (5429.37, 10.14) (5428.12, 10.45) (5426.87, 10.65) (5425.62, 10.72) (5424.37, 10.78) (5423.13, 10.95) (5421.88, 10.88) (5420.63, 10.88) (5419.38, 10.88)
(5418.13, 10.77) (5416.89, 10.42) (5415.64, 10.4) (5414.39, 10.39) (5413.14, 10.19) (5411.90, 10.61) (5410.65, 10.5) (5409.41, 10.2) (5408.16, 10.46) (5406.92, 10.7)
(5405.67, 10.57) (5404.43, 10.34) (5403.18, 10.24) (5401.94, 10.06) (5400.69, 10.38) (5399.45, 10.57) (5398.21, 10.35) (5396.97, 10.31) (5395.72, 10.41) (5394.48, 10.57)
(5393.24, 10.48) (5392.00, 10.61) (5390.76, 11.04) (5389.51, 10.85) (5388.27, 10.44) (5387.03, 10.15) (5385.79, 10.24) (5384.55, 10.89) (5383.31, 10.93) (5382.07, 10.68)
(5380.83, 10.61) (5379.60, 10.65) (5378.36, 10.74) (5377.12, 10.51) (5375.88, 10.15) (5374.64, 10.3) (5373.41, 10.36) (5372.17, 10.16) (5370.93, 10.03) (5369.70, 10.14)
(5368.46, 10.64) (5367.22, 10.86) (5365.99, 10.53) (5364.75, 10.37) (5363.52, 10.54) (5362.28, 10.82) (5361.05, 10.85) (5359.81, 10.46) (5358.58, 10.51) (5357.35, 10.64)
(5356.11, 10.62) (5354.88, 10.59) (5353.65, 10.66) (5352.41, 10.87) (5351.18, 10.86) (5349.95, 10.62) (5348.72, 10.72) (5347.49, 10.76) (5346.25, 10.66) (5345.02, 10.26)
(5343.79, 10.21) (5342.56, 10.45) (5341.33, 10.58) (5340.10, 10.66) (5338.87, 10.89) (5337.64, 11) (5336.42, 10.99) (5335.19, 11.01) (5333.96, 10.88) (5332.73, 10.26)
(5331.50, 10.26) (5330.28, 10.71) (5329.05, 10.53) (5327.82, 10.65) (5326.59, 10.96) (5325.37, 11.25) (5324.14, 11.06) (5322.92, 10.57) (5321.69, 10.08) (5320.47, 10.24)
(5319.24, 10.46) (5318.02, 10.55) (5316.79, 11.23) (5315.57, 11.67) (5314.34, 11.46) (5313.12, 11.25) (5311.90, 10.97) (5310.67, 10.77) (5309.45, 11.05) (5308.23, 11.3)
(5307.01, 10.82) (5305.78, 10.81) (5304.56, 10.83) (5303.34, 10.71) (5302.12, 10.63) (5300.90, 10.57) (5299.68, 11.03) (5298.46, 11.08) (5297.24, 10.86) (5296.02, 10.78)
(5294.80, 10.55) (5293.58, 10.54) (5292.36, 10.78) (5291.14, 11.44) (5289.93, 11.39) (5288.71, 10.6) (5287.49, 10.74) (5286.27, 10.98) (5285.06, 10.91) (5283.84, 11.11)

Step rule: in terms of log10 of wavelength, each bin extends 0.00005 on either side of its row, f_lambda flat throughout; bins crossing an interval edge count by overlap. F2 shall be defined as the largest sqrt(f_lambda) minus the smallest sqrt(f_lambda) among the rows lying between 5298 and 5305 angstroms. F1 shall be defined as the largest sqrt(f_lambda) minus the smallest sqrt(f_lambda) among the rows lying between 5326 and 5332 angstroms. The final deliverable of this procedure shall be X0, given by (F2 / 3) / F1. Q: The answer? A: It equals 0.24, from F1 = 0.11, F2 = 0.078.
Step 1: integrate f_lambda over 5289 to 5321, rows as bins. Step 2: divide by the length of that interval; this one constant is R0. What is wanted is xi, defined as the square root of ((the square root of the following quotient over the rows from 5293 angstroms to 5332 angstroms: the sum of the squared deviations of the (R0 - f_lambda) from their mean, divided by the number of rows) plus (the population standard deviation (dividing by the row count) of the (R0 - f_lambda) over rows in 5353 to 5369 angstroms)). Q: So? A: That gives 0.71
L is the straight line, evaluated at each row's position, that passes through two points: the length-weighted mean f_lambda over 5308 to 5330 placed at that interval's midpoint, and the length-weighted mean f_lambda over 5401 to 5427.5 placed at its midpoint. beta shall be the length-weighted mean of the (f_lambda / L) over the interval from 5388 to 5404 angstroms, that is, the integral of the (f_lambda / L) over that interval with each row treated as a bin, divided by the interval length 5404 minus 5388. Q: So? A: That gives 0.99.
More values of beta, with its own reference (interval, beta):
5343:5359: 0.99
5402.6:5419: 0.99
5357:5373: 0.98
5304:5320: 1.01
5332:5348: 0.99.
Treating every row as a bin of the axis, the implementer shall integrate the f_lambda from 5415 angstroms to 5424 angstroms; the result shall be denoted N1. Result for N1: 97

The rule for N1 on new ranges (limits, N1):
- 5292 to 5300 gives 86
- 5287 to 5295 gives 87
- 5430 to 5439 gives 94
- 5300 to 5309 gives 97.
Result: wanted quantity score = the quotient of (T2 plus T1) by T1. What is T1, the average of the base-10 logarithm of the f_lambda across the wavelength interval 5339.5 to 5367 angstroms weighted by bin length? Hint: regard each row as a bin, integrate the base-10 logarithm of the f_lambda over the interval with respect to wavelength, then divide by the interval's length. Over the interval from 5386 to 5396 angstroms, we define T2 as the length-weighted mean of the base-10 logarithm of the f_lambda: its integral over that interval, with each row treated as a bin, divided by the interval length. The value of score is 2.00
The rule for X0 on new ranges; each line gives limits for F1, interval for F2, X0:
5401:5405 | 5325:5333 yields 1.15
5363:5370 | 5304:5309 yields 0.22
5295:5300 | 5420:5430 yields 0.92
